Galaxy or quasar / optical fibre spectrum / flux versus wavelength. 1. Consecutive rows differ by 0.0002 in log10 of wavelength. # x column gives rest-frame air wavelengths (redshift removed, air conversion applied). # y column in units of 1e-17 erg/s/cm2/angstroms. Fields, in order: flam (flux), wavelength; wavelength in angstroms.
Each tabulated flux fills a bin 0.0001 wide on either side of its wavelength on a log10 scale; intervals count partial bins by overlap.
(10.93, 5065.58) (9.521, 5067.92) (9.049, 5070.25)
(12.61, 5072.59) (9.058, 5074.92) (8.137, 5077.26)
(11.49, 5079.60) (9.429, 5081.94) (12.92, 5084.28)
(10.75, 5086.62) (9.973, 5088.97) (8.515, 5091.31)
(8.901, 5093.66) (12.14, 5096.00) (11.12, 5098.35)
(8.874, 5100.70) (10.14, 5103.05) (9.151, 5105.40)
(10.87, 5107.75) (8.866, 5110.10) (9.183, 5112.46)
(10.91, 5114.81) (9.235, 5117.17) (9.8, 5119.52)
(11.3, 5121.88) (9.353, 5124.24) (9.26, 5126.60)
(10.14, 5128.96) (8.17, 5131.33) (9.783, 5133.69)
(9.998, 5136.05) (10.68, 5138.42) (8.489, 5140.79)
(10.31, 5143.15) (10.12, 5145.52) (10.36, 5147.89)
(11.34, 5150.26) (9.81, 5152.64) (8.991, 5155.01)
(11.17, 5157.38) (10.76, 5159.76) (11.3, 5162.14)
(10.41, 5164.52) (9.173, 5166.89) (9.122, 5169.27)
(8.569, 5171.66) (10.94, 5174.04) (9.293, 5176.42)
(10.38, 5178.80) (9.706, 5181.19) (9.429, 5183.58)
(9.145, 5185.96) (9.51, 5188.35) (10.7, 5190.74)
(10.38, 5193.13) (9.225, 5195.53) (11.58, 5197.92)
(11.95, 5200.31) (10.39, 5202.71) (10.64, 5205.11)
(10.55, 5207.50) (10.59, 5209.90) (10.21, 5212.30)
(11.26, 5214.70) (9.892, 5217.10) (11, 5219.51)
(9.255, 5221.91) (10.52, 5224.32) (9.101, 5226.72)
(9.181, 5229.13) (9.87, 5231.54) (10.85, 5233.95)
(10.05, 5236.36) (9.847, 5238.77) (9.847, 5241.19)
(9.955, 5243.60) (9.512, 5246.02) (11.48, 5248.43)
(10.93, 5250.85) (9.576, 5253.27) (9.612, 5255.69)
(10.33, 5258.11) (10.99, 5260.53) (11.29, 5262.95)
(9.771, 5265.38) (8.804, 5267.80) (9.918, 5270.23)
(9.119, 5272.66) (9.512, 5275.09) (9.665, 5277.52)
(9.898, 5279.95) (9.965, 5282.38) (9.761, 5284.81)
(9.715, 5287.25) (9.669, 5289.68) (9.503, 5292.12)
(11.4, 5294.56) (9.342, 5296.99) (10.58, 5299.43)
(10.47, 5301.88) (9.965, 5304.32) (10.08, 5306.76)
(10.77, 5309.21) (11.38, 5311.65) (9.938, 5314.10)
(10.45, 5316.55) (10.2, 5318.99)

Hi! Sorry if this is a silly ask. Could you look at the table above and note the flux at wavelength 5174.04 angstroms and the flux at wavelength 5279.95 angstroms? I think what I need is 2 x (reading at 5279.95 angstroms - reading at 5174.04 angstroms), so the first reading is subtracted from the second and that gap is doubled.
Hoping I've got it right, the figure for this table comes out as -2.1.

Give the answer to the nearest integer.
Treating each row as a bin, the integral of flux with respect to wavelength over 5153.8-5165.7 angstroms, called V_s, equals 125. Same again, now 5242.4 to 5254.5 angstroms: 124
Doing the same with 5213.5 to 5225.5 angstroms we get 125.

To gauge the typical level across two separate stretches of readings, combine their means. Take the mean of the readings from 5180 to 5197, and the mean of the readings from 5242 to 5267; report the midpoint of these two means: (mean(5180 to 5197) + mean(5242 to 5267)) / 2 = 10.04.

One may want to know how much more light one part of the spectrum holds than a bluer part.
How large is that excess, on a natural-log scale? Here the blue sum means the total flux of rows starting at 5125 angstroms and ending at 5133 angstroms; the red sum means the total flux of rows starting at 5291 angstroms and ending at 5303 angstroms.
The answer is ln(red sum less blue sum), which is 3.2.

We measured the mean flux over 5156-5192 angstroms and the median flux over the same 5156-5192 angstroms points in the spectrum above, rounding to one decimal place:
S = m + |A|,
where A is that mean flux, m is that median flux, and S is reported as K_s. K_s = 19.7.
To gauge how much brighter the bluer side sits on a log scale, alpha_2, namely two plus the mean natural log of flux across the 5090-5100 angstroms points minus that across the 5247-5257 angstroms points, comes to 1.97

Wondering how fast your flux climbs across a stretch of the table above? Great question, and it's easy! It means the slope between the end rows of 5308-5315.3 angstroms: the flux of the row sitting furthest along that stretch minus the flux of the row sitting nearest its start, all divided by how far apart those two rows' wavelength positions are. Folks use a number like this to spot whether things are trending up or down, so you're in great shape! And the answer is -0.17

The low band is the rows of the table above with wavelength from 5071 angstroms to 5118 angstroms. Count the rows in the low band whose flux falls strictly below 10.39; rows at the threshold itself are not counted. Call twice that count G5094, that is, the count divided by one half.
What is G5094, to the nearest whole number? 24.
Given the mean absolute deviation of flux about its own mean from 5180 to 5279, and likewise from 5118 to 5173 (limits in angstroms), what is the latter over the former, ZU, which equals 1.2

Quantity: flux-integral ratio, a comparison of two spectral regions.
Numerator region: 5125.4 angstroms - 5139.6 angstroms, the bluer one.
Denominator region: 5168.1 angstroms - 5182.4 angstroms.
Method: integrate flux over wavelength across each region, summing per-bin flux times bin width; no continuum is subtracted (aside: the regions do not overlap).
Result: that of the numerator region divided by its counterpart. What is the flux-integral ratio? 0.99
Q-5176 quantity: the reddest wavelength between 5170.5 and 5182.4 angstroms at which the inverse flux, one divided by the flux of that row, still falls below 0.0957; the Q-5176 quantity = 5174.04 angstroms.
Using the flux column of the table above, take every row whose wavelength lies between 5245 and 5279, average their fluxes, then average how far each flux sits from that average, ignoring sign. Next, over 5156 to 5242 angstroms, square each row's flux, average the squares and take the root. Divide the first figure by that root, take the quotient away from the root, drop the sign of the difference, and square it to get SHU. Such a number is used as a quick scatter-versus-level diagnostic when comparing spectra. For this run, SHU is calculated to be 103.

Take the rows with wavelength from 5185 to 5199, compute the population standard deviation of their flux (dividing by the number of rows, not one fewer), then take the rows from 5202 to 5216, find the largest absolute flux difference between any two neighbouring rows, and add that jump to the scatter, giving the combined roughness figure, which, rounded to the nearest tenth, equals 1.9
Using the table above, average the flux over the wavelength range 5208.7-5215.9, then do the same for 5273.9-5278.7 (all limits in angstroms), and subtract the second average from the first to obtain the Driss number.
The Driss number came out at 1.1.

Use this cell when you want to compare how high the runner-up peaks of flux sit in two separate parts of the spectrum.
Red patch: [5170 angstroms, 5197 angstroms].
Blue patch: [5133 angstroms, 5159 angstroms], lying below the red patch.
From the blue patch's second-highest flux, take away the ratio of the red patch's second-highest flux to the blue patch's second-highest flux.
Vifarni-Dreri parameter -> 10.2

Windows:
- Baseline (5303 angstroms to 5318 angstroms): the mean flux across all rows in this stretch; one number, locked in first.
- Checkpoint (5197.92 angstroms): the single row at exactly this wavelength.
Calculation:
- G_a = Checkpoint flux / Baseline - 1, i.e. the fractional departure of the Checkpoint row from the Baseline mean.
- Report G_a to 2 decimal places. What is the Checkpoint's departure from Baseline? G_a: 0.11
